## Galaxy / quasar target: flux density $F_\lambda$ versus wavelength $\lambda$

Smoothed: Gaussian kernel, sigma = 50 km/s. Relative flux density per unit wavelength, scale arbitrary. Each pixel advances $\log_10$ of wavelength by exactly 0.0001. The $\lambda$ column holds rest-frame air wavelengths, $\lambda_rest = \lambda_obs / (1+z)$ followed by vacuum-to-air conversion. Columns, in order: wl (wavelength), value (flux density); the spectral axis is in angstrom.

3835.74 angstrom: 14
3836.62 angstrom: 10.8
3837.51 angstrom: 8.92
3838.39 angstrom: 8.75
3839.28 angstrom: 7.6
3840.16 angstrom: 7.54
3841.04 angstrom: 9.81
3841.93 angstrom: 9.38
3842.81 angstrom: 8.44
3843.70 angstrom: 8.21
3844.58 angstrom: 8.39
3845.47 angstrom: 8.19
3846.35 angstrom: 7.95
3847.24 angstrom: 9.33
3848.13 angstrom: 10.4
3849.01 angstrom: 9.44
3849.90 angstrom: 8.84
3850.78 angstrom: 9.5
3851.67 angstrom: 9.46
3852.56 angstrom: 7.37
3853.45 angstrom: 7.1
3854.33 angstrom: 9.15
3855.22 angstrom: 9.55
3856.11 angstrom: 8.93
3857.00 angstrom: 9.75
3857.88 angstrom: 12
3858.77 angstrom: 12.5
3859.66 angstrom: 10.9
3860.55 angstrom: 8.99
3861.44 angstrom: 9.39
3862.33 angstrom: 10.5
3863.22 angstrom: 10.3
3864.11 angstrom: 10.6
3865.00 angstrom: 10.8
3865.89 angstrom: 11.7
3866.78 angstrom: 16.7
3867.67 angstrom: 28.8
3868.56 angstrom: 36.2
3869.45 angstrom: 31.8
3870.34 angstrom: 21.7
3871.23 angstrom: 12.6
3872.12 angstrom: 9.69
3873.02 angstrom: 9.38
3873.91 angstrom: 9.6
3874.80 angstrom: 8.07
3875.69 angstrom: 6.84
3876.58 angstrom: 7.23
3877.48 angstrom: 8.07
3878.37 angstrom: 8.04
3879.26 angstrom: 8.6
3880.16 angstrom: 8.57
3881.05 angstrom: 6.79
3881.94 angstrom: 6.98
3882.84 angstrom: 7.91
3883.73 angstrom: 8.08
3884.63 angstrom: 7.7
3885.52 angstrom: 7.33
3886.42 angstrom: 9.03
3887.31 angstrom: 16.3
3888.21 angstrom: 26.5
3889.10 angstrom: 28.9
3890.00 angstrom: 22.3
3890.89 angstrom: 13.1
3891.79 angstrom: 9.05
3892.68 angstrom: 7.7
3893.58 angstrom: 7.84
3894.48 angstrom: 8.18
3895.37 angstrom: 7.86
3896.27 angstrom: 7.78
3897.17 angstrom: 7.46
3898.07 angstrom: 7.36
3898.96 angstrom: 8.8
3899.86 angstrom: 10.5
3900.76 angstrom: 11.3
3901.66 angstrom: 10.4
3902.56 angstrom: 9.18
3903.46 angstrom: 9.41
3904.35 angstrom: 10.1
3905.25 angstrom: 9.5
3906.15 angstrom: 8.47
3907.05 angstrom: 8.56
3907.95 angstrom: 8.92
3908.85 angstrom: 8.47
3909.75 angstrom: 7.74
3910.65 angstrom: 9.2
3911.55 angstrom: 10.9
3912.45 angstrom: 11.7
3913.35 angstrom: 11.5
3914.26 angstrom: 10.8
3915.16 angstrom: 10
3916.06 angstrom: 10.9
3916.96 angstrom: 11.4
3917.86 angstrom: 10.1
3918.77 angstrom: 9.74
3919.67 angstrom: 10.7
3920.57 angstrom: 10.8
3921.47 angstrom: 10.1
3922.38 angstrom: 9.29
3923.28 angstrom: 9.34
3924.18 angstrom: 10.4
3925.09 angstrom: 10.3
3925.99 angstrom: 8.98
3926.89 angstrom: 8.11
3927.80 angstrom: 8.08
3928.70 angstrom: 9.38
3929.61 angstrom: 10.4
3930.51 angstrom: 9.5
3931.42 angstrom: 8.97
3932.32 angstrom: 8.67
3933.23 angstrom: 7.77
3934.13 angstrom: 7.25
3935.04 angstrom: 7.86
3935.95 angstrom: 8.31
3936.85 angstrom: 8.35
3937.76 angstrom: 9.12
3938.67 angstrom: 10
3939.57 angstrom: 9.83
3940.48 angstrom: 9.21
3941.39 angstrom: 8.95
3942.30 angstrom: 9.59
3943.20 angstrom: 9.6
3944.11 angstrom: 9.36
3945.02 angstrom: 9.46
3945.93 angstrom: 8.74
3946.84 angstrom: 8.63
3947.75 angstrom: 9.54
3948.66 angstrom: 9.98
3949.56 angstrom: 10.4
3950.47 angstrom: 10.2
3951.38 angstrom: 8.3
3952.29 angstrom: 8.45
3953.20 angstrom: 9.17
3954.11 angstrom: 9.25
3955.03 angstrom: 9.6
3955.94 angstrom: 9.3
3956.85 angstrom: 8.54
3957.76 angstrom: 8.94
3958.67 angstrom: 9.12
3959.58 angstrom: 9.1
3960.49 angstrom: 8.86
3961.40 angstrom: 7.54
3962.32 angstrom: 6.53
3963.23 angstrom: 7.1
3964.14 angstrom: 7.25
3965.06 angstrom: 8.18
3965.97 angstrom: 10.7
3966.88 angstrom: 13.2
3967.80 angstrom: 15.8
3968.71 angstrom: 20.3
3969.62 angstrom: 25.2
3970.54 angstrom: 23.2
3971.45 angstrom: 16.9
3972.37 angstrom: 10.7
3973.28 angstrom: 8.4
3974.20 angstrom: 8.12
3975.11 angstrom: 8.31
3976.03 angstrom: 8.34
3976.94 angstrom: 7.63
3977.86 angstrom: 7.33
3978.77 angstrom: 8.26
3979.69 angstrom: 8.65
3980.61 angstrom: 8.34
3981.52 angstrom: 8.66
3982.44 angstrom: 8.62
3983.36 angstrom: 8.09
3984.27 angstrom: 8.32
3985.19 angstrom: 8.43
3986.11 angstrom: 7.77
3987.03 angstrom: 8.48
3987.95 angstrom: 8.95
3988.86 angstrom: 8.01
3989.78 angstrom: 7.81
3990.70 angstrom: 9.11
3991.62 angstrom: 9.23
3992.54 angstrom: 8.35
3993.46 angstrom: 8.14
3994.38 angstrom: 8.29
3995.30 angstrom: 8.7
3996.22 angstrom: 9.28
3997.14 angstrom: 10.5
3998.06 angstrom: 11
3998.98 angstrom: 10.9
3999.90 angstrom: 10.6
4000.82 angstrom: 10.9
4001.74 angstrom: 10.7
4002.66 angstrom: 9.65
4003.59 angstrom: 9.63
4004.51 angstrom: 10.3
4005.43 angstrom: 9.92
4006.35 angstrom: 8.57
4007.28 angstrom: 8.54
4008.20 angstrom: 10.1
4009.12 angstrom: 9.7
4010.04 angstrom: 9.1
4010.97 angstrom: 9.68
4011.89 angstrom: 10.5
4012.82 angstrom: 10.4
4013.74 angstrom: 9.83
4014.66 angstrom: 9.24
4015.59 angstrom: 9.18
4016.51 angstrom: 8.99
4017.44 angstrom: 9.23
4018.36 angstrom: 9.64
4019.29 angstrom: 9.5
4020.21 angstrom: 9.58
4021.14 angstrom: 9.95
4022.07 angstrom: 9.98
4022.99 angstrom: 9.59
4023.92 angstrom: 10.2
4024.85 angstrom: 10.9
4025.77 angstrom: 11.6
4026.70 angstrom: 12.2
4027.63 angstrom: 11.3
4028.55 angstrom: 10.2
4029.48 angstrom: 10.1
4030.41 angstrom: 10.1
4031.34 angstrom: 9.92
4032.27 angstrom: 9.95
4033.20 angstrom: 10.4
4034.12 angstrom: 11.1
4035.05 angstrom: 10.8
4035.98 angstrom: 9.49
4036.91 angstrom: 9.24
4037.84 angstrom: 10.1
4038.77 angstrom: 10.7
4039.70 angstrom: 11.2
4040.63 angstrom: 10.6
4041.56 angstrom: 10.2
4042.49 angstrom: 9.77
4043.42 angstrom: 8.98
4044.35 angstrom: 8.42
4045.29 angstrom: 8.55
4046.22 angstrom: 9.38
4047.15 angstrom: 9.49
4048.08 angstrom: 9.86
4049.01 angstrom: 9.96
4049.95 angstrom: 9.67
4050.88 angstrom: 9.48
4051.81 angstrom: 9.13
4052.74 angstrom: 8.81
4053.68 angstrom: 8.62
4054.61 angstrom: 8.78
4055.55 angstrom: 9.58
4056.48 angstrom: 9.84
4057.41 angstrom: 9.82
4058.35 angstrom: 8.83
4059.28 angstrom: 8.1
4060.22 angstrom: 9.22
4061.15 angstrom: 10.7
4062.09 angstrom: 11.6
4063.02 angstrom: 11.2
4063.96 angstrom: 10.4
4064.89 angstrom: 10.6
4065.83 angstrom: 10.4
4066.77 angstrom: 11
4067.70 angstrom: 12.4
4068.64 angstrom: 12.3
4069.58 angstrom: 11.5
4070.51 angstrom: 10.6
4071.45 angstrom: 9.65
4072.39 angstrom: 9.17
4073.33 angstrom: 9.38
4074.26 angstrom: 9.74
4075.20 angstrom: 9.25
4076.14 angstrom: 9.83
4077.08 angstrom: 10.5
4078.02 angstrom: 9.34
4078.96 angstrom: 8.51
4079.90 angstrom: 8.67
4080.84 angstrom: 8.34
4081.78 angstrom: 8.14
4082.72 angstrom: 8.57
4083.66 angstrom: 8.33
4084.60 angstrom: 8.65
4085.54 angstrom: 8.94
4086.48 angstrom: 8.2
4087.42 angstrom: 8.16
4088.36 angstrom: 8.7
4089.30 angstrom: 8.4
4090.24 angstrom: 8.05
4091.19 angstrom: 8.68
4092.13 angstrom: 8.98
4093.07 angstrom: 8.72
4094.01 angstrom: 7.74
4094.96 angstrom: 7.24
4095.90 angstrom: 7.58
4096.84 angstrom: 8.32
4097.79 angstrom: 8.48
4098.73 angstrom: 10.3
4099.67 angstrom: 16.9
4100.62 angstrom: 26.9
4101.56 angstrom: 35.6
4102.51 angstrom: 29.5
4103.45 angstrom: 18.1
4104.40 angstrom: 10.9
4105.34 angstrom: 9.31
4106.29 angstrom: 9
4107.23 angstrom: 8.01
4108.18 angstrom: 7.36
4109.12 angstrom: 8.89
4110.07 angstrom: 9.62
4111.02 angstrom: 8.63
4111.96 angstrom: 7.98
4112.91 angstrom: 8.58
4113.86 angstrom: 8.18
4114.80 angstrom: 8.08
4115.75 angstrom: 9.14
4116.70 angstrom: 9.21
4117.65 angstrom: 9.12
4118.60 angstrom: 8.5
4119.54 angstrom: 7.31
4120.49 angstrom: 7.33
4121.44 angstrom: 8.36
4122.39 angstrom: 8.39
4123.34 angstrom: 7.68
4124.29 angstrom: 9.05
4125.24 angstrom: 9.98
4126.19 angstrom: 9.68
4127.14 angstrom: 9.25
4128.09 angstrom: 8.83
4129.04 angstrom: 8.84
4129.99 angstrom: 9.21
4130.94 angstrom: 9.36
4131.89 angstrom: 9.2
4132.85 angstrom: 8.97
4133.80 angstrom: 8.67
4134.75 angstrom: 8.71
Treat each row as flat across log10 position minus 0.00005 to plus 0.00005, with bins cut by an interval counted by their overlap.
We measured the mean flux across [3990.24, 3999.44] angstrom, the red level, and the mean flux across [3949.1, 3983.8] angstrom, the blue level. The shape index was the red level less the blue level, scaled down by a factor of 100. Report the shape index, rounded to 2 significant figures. -0.0093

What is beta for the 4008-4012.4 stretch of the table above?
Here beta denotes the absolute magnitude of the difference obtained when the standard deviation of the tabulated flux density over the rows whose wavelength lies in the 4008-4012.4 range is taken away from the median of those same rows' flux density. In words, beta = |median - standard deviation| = 9.2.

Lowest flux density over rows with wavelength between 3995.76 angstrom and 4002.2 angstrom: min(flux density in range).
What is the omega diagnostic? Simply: 9.28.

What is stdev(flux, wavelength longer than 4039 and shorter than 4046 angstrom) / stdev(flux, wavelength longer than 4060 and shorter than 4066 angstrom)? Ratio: 1.4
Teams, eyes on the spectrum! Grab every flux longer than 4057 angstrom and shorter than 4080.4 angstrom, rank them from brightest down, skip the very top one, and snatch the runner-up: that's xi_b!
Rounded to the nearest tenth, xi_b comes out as 12.3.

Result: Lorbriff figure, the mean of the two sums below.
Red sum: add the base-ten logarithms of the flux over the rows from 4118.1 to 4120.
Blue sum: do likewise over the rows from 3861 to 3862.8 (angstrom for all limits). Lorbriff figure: 1.89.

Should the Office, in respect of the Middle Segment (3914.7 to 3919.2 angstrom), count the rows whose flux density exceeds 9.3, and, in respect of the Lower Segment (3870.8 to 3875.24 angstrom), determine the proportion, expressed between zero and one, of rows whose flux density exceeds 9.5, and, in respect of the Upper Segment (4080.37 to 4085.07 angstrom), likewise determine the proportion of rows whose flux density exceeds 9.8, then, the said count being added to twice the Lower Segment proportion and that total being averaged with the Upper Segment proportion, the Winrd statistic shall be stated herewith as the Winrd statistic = 3.1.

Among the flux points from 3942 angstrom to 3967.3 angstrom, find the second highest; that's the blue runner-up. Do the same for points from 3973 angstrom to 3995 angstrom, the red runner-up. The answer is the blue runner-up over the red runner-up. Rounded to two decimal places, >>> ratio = 1.17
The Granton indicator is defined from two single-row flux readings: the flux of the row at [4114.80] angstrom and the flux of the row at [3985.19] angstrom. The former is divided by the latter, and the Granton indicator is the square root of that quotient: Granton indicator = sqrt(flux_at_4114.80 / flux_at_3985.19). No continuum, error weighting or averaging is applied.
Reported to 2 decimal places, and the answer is 0.98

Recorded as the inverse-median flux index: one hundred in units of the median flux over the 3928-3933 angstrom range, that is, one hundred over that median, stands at 10.7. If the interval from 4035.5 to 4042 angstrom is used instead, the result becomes 9.8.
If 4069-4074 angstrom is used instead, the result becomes 10.4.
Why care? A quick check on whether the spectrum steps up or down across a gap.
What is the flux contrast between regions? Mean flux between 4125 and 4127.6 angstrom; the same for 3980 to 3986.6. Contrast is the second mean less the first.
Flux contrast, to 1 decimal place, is -1.3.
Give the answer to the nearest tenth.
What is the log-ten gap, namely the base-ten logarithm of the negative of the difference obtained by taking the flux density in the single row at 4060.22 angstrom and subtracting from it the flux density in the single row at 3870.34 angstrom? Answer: 1.1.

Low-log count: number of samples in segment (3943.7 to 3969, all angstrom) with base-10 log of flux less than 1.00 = 22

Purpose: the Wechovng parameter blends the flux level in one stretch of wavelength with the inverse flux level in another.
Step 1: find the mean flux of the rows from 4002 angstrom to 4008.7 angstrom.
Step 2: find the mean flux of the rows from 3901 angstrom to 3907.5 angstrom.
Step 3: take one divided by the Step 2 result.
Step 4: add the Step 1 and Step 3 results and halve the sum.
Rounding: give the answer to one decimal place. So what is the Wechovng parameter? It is 4.8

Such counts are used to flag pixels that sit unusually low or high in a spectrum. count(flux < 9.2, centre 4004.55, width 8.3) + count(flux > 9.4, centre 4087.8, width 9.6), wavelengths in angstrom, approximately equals 2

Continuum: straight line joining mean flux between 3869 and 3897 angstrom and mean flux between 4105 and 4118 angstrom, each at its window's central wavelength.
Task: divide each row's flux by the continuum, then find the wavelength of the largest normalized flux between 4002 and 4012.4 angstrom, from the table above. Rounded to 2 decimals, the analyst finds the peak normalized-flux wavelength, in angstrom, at 4011.89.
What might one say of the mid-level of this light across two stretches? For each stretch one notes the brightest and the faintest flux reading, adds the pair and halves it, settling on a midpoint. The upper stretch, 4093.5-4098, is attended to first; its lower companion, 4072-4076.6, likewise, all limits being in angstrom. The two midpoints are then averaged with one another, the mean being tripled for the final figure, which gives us 26.0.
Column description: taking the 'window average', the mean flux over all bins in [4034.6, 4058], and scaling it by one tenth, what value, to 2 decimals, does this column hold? 0.96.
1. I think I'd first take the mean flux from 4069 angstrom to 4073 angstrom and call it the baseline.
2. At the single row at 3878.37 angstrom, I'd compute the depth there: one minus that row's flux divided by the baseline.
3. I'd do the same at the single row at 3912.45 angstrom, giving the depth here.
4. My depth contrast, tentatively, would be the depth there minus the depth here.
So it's 0.36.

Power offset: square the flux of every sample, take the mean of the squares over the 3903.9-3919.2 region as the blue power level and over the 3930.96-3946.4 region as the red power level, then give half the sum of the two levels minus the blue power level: -10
